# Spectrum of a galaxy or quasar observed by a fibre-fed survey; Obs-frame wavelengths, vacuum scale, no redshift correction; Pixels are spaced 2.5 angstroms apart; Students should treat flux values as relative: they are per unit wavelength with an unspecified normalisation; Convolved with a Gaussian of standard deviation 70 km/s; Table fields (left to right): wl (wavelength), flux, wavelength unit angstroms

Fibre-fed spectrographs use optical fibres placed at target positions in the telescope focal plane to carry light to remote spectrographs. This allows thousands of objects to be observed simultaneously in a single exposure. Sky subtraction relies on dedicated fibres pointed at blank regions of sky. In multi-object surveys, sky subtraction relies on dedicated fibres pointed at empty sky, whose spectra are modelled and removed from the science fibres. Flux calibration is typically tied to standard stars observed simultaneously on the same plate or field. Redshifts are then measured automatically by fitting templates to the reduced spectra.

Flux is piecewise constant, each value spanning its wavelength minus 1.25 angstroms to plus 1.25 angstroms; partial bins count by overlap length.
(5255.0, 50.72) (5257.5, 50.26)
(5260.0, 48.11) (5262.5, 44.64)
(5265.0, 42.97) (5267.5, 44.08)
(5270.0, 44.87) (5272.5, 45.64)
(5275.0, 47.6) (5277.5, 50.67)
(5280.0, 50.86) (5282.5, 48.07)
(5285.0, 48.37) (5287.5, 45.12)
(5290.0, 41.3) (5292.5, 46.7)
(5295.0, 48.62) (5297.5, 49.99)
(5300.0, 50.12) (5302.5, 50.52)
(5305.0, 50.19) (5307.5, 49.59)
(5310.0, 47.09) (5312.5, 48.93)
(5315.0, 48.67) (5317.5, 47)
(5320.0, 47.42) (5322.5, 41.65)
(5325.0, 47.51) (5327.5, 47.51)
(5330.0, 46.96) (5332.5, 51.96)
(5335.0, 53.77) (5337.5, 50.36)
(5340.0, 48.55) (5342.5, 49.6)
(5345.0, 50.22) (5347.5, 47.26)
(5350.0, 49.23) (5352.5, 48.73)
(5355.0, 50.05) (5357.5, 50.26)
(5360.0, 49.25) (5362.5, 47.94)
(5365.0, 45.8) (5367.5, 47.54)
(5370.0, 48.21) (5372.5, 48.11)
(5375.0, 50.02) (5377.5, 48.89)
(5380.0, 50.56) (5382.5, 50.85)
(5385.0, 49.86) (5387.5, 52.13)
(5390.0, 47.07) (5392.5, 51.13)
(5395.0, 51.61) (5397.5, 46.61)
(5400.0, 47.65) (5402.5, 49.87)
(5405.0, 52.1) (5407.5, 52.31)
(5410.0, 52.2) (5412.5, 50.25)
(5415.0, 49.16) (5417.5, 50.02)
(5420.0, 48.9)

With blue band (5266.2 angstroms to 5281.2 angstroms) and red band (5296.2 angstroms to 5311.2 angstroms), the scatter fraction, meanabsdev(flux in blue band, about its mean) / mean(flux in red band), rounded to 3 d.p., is 0.049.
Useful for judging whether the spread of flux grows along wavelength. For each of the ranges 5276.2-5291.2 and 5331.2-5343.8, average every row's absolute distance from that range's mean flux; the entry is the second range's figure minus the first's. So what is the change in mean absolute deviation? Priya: -1.2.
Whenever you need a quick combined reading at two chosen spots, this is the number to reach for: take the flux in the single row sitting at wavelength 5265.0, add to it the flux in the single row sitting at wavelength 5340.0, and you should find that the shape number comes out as 91.5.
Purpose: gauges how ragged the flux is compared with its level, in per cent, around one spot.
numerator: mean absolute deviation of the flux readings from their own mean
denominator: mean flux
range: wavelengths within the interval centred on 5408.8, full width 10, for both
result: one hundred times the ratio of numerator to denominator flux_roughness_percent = 1.4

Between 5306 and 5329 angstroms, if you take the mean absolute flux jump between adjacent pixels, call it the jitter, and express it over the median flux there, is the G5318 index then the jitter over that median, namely 0.048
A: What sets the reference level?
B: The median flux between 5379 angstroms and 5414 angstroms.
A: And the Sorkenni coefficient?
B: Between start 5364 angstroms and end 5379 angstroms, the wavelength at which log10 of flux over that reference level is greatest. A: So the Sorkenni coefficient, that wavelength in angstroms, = 5375.0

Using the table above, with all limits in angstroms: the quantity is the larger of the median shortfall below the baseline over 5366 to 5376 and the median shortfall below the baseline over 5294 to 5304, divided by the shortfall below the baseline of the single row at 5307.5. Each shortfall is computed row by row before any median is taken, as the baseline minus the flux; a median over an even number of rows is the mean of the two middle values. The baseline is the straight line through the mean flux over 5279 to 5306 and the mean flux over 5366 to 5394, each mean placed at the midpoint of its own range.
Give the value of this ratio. -1.0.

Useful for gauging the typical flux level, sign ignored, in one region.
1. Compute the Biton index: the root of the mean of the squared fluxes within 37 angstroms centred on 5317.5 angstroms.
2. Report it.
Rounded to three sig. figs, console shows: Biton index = 48.7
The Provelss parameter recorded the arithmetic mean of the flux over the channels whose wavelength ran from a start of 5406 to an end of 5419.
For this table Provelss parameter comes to 50.8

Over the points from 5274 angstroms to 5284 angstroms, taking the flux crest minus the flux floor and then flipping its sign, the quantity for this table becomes -3.26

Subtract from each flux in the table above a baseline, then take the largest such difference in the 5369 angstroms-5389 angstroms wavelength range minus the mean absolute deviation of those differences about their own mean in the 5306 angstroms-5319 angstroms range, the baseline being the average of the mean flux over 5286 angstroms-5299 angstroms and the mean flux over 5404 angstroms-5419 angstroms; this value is 2.5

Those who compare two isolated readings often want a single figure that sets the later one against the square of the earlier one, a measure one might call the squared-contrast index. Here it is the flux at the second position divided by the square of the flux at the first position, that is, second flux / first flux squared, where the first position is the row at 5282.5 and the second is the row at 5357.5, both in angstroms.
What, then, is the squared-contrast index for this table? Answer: 0.0218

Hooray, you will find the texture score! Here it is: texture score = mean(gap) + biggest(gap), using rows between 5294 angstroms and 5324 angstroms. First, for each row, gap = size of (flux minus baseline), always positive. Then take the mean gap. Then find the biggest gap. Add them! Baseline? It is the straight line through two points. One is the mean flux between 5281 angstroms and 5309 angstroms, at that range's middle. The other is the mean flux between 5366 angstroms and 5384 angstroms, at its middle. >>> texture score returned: 8.6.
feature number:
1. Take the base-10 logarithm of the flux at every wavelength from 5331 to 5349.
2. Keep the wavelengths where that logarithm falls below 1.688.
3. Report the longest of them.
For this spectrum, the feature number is 5347.5 angstroms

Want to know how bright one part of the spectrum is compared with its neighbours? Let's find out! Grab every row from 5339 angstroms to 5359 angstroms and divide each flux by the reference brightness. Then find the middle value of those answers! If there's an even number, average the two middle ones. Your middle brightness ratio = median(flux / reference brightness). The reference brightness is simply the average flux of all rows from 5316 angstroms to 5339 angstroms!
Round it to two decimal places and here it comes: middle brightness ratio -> 1.02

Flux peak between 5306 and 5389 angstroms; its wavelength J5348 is 5335.0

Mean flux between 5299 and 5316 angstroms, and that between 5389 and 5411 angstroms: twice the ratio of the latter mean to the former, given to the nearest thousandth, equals 2.031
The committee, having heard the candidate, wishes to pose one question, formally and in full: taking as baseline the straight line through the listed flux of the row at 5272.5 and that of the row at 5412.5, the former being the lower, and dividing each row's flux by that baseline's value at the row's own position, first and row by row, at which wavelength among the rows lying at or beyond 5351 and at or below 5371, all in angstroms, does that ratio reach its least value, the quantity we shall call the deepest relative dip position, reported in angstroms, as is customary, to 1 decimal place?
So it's 5365.0 angstroms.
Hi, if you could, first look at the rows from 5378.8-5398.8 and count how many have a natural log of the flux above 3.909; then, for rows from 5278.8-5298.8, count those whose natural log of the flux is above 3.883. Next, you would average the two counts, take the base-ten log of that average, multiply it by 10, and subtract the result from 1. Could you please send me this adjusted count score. -5.5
